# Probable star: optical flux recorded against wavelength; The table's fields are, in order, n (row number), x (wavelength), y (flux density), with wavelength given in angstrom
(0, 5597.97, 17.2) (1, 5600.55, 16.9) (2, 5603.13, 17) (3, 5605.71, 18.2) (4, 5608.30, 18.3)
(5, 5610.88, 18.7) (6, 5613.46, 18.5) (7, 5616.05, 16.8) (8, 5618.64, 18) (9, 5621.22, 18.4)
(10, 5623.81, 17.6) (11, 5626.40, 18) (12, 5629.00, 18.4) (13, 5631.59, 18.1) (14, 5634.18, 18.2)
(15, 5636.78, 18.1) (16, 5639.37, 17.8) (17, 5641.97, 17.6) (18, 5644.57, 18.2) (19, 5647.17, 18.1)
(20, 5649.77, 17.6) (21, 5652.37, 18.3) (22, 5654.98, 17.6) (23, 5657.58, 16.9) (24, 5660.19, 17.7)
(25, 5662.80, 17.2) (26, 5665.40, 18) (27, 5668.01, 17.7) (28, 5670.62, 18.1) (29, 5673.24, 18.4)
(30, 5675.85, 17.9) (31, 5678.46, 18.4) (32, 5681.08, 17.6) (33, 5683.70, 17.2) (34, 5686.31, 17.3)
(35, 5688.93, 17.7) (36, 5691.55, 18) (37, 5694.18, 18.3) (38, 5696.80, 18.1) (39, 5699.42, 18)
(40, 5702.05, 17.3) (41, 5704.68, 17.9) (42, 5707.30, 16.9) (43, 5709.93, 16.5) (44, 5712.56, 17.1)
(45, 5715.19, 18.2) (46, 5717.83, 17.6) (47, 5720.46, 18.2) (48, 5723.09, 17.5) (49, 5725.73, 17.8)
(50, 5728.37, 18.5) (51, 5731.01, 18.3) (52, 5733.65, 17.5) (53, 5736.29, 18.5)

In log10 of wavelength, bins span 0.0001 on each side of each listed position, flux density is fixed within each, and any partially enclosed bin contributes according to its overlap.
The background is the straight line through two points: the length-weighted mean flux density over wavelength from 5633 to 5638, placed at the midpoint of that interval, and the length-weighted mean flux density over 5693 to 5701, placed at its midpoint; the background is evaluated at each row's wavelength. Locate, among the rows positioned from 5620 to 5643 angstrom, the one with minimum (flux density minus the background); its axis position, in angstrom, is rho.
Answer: 5623.81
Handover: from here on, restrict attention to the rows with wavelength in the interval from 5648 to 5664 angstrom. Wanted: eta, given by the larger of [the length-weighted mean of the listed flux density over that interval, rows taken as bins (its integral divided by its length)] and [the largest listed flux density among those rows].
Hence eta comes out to 18.3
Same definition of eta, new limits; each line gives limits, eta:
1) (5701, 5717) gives 18.2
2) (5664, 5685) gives 18.4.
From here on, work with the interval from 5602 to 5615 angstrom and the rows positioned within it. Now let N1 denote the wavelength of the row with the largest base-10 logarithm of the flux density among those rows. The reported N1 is 5610.88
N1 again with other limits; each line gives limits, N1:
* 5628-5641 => 5629.00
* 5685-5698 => 5694.18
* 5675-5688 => 5678.46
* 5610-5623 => 5610.88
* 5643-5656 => 5652.37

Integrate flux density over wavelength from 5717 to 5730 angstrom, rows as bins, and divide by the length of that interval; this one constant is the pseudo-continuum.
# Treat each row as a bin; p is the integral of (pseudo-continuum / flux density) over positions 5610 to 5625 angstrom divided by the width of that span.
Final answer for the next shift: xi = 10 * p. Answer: 10.0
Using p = 0.999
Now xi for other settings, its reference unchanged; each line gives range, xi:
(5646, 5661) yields 10.1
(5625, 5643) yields 10.0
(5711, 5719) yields 10.2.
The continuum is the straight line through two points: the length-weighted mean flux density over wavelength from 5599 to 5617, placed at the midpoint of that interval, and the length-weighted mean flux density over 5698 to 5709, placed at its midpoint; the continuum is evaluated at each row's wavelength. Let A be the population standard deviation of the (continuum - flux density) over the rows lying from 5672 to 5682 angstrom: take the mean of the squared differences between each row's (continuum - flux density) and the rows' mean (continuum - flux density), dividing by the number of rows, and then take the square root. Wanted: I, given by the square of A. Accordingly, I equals 0.11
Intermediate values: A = 0.34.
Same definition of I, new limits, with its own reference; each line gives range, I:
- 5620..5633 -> 0.09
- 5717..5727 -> 0.07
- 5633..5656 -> 0.07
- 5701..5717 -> 0.34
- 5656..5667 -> 0.19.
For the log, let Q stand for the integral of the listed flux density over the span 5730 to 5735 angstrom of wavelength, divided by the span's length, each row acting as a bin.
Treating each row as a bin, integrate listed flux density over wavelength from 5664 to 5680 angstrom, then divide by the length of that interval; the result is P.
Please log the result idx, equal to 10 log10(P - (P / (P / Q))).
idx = -7.1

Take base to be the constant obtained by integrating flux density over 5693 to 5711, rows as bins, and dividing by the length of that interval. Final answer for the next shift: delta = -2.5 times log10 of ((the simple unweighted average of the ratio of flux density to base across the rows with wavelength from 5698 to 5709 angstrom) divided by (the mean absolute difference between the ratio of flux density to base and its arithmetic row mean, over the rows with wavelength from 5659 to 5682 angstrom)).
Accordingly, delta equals -4.41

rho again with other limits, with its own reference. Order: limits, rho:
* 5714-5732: 5723.09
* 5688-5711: 5709.93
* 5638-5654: 5641.97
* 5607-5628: 5616.05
